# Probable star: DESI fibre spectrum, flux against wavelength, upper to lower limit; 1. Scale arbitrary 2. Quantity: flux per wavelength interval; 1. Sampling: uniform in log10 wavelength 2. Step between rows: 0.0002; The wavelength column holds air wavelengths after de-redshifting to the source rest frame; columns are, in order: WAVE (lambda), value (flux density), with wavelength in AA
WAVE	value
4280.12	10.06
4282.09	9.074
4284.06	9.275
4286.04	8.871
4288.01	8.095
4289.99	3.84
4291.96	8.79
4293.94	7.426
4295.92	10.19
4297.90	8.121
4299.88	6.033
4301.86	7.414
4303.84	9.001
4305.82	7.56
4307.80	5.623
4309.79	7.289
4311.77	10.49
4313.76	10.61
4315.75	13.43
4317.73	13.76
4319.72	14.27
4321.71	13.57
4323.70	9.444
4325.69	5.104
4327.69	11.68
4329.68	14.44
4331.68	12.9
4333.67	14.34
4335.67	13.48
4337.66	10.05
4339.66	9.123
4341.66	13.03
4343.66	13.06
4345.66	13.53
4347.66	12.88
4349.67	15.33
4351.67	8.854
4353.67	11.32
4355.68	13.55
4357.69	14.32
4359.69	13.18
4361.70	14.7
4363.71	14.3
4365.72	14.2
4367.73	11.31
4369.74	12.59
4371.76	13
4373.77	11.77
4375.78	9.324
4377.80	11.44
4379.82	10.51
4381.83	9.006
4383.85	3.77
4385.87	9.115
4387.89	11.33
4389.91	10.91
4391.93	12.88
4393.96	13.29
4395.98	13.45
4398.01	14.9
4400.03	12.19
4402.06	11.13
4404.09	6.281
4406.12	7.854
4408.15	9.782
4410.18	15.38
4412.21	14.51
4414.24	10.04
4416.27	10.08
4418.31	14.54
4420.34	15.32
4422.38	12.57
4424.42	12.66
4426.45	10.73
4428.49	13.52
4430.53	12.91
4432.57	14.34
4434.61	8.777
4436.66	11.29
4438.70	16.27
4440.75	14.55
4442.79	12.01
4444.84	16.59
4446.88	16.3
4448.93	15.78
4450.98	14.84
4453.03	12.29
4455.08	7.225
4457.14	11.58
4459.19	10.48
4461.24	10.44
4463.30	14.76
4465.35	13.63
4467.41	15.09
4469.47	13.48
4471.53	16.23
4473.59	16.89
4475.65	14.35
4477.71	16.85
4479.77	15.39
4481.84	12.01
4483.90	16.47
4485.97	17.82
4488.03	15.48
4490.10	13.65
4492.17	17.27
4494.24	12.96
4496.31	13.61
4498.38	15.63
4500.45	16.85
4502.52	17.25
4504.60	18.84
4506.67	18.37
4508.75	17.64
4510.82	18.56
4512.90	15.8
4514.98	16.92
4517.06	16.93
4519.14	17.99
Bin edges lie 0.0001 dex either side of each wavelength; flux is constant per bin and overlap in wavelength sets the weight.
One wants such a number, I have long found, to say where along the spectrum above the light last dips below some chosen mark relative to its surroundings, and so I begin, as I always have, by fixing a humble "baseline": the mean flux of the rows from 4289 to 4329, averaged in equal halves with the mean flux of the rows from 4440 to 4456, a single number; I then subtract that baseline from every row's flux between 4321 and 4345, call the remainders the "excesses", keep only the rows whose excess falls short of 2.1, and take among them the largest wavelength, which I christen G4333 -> 4343.66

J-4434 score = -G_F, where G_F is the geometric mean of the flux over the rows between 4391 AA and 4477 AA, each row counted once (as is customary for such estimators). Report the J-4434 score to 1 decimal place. -12.6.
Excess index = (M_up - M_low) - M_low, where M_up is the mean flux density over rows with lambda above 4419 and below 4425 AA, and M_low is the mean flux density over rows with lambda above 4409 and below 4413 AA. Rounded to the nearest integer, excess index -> -16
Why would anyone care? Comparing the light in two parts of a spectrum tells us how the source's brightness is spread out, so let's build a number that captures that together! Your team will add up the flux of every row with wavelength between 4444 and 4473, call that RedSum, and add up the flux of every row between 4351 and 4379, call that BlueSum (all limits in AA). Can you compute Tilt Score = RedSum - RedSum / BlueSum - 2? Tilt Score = 186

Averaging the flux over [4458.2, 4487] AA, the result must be 14.6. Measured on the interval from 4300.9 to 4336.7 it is 10.8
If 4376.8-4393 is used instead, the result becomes 9.9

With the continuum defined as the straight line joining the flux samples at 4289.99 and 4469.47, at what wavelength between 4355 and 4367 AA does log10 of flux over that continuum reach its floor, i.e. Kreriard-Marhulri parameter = 4359.69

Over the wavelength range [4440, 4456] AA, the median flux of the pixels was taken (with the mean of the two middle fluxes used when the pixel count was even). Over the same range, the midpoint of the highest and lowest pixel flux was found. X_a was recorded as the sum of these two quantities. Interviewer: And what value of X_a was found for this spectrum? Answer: 26.6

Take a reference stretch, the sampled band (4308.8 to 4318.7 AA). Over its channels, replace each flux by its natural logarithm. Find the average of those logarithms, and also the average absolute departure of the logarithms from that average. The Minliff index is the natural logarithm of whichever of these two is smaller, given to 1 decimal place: -1.7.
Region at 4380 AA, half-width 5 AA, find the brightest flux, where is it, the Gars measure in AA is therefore 4377.80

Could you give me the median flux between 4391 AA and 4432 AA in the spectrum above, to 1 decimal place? 12.8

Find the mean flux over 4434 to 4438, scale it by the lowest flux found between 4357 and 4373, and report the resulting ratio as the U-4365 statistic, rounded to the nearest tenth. 0.9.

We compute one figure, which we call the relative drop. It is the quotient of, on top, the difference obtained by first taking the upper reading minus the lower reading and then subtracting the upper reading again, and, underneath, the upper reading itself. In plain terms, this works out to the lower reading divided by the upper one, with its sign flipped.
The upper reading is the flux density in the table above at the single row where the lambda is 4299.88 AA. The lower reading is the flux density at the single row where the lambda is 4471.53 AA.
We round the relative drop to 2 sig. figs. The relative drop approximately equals -2.7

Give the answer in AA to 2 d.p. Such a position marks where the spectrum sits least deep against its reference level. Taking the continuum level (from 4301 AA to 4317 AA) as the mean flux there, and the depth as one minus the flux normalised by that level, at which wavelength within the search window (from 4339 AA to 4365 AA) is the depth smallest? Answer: 4349.67 AA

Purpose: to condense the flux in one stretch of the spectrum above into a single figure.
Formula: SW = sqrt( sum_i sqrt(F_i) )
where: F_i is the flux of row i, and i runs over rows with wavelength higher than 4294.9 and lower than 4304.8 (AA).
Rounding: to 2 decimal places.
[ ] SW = 3.77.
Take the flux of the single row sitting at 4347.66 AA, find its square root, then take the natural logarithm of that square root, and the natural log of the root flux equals 1.28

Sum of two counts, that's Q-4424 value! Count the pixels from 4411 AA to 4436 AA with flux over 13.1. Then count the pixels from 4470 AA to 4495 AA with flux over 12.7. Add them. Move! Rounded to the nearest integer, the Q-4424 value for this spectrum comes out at 16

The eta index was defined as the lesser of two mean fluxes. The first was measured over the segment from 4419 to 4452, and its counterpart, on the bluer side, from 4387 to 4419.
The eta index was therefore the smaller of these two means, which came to 11.8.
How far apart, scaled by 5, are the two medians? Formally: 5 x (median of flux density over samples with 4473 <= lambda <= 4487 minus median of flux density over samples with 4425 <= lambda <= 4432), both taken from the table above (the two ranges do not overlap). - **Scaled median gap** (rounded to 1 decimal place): 17.8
